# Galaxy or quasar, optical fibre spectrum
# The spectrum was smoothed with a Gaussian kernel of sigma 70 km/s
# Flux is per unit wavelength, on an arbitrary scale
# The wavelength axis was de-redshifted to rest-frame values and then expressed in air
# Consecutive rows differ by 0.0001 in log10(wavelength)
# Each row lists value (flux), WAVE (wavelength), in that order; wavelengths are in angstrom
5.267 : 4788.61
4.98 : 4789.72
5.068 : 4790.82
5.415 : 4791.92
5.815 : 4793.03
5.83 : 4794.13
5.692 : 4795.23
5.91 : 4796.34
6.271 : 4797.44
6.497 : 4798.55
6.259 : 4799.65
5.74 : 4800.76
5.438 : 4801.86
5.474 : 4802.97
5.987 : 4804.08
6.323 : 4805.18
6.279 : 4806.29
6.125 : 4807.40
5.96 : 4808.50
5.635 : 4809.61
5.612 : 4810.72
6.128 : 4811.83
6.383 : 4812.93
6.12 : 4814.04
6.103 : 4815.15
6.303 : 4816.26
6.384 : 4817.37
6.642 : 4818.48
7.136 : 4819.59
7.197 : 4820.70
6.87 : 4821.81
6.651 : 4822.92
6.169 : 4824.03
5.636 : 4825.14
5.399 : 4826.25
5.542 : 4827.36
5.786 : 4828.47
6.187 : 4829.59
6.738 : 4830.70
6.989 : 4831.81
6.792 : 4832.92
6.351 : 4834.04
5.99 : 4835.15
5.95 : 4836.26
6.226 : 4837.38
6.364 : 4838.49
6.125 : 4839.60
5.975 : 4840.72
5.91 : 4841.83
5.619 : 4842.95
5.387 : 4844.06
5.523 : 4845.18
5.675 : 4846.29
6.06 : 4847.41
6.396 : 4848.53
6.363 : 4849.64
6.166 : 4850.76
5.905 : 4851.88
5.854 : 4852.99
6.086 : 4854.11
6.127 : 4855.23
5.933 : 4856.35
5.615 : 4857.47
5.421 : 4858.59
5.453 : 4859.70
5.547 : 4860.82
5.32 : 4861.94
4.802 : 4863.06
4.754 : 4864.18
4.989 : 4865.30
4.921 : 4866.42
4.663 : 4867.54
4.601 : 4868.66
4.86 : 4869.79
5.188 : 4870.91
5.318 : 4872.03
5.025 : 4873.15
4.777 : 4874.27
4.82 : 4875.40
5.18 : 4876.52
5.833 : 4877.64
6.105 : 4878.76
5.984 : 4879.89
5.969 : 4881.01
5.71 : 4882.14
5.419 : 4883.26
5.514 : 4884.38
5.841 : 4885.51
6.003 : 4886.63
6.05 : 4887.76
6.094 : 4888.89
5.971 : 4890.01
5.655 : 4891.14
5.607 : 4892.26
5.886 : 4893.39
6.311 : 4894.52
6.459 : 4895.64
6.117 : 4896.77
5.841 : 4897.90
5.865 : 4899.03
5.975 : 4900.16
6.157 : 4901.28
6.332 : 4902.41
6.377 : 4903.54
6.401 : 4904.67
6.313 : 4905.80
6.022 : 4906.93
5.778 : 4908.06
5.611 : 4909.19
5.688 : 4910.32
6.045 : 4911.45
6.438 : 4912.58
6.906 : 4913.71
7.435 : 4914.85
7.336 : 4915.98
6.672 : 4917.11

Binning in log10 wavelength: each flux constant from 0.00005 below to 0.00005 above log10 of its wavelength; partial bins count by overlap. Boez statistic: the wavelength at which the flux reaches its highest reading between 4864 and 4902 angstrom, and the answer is 4895.64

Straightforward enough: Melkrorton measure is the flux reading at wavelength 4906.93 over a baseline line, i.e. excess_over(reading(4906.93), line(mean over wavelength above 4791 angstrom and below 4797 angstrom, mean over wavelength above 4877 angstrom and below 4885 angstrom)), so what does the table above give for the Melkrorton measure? 0.21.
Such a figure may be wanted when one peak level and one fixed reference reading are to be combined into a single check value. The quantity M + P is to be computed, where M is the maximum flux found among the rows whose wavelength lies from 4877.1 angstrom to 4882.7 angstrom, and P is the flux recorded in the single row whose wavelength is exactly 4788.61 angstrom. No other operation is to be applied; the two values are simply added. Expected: 11.4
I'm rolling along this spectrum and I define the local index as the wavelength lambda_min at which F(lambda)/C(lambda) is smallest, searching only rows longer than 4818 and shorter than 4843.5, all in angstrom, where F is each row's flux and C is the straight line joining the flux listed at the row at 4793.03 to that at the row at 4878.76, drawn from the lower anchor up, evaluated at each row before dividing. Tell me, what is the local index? 4826.25 angstrom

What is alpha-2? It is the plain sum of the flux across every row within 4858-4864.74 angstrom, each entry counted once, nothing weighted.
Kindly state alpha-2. 31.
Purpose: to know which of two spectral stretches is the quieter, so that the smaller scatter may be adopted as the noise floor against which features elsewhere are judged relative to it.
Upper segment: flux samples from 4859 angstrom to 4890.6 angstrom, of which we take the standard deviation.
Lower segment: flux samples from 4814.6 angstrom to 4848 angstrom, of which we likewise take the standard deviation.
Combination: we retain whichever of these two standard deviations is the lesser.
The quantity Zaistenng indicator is 0.50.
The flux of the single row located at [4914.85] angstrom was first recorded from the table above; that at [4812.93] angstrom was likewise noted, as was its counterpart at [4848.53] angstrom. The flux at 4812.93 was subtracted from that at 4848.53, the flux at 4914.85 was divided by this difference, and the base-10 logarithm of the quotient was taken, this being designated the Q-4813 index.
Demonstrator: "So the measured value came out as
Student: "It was 2.8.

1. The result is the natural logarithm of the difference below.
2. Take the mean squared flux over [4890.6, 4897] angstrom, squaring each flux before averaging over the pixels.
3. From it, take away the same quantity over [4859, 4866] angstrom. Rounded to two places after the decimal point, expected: 2.26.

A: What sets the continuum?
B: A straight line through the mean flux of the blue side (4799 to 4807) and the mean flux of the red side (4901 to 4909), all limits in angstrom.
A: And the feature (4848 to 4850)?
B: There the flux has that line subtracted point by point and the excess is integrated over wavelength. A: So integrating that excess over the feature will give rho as 1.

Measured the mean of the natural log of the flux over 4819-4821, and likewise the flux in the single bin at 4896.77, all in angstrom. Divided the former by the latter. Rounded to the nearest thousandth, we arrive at 0.322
